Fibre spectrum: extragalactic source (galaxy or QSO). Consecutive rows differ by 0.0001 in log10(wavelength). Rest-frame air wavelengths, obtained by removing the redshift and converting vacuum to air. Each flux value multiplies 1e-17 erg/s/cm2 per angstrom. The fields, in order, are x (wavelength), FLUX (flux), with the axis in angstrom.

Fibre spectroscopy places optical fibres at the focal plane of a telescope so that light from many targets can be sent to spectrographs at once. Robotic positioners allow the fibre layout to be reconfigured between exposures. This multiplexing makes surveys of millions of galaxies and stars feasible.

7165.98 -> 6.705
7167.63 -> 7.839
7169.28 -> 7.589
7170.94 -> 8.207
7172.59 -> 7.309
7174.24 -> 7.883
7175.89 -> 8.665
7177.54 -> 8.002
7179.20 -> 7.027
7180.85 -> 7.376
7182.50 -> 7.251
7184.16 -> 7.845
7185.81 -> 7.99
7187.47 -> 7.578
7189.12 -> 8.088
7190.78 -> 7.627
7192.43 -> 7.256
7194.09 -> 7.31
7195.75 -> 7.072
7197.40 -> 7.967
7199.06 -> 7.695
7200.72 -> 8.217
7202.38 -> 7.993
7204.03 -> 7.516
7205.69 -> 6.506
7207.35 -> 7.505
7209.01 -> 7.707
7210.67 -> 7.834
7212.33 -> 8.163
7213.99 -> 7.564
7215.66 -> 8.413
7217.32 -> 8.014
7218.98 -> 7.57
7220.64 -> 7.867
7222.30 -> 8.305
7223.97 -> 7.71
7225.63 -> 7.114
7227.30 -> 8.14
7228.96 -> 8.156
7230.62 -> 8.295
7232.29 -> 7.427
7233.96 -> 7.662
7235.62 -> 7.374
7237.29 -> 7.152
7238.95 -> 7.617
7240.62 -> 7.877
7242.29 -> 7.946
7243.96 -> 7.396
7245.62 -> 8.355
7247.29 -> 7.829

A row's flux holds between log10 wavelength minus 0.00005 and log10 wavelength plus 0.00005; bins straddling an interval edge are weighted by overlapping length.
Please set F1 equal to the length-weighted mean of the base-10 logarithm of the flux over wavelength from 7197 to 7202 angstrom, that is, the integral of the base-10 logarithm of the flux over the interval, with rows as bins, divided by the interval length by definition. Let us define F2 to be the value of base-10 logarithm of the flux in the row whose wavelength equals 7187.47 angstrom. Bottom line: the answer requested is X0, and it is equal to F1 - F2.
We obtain 0.020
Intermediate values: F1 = 0.900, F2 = 0.880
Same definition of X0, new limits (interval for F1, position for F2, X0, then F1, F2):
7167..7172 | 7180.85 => 0.026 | 0.893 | 0.868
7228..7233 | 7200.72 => -0.013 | 0.902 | 0.915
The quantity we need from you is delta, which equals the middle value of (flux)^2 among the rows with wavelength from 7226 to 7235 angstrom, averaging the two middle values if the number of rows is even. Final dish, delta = 66.3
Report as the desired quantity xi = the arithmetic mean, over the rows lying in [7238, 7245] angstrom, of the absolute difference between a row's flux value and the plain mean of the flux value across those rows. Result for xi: 0.20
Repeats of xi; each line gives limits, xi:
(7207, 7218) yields 0.27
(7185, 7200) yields 0.28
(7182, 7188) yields 0.25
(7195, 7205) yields 0.32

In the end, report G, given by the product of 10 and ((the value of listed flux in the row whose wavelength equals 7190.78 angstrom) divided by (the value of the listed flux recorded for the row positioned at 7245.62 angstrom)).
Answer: 9.1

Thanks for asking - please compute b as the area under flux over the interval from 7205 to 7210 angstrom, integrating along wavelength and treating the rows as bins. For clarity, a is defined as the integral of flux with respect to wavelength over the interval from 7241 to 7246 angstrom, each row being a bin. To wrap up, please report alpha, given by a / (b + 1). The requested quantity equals 1.05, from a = 39.3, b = 36.4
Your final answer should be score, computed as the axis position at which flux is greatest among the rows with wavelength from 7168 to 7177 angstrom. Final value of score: 7175.89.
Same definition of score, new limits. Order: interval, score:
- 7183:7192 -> 7189.12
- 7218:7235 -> 7222.30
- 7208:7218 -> 7215.66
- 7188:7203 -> 7200.72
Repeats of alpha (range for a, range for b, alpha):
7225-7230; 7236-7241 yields 1.02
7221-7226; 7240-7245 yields 0.98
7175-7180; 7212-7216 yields 1.20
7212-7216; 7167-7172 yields 0.79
